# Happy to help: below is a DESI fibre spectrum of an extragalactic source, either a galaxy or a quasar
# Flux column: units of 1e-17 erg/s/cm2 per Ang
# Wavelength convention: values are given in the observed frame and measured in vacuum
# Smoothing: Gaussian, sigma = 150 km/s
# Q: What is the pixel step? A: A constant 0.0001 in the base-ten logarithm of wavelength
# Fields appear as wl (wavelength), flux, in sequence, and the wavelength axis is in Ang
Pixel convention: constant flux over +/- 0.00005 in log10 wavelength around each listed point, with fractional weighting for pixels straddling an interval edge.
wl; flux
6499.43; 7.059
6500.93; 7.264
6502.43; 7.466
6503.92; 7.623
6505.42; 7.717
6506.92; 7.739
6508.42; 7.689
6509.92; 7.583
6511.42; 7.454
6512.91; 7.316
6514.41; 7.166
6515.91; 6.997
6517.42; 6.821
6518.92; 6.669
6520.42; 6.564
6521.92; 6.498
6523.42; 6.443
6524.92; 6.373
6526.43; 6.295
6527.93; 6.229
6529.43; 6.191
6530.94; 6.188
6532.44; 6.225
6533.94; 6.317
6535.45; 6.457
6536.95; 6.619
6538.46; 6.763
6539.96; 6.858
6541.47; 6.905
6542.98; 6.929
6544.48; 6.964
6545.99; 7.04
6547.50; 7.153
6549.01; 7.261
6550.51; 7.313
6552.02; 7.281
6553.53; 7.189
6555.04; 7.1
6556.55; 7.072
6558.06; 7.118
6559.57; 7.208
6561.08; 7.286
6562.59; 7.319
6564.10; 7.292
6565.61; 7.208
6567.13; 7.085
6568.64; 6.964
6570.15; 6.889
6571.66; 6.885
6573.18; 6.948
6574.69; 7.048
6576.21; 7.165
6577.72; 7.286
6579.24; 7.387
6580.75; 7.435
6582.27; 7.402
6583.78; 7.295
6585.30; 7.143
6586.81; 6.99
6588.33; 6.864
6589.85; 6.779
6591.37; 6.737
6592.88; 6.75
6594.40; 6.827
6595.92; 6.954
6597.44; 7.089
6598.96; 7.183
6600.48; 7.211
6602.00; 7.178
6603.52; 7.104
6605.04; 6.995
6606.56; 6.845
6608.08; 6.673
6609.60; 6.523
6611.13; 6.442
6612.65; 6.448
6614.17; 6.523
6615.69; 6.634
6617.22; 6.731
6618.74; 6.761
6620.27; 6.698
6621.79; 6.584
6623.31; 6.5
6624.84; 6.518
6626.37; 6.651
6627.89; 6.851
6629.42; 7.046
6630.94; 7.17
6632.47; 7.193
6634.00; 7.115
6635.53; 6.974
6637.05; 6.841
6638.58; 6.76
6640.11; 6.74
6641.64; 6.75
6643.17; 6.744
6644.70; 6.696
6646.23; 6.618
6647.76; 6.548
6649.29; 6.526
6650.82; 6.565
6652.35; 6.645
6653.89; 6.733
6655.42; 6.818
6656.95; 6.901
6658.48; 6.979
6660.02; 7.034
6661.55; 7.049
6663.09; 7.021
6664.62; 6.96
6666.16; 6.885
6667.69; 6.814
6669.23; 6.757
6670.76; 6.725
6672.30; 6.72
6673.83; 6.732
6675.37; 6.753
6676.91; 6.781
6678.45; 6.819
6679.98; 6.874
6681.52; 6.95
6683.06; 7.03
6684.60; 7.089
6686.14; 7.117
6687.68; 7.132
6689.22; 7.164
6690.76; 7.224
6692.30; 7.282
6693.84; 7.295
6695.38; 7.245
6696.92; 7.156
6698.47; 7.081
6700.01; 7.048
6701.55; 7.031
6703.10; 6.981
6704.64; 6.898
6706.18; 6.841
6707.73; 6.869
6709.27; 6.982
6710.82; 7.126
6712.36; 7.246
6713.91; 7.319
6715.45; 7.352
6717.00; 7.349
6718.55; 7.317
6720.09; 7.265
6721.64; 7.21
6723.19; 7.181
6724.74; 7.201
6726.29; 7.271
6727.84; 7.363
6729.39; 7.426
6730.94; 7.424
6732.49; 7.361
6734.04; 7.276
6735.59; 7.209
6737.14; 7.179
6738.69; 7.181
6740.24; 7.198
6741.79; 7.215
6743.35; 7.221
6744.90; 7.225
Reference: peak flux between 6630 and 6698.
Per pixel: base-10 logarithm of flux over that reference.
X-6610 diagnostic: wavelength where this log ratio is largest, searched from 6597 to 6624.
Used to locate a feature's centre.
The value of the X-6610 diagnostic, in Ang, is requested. 6600.48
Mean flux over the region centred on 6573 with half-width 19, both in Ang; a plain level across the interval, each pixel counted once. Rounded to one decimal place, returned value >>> 7.1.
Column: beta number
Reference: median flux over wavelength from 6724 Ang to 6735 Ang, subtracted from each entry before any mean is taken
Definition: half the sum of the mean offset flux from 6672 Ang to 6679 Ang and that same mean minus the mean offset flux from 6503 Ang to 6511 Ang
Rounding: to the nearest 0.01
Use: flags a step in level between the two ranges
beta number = -0.75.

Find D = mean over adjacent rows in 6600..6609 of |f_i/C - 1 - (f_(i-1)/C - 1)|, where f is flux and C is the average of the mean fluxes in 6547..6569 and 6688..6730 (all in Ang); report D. 0.015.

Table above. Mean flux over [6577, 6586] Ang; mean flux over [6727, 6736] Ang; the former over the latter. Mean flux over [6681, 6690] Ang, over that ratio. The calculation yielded 7.10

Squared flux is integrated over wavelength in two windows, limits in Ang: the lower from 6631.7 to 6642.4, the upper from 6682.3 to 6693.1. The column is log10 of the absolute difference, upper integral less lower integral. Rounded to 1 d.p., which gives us 1.6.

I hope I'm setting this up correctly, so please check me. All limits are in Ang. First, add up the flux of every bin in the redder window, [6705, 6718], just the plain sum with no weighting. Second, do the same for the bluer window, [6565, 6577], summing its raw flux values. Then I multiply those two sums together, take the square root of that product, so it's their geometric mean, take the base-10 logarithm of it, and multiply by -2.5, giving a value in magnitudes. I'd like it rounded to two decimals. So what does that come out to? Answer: -4.38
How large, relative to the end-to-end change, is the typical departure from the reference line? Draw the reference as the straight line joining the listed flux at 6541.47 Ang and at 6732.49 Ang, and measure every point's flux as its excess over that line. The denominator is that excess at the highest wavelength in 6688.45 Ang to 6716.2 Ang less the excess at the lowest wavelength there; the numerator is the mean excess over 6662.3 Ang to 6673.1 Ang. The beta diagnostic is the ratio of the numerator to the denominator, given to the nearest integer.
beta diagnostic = -3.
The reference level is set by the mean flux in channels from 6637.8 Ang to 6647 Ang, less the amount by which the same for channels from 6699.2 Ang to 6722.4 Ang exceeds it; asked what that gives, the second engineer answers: 6.3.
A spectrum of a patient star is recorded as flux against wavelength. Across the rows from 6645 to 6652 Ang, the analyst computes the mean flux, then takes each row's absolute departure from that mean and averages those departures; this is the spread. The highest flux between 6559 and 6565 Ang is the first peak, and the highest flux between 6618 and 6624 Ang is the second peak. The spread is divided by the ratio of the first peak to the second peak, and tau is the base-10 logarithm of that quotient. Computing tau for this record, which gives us -1.60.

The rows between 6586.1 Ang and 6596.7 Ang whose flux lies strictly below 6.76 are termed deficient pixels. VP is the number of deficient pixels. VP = 2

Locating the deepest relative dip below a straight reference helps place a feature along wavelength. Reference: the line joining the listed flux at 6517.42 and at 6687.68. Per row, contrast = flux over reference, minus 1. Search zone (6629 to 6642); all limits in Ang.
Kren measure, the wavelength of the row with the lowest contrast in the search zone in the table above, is 6640.11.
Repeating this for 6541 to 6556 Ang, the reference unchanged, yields 6541.47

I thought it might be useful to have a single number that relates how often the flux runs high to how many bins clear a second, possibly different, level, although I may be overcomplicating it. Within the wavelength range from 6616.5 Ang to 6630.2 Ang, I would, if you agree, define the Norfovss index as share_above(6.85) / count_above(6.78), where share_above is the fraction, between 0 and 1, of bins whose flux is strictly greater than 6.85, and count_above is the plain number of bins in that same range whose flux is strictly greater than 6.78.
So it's 0.111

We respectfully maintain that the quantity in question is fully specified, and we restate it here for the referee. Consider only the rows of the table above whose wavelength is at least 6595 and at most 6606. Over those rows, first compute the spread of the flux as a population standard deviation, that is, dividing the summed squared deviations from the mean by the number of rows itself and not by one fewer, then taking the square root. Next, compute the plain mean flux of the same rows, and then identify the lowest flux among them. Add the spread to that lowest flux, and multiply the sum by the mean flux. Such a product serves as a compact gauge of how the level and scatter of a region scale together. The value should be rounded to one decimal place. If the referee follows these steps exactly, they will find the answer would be 50.0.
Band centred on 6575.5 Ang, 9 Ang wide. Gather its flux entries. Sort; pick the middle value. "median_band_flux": 7.1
